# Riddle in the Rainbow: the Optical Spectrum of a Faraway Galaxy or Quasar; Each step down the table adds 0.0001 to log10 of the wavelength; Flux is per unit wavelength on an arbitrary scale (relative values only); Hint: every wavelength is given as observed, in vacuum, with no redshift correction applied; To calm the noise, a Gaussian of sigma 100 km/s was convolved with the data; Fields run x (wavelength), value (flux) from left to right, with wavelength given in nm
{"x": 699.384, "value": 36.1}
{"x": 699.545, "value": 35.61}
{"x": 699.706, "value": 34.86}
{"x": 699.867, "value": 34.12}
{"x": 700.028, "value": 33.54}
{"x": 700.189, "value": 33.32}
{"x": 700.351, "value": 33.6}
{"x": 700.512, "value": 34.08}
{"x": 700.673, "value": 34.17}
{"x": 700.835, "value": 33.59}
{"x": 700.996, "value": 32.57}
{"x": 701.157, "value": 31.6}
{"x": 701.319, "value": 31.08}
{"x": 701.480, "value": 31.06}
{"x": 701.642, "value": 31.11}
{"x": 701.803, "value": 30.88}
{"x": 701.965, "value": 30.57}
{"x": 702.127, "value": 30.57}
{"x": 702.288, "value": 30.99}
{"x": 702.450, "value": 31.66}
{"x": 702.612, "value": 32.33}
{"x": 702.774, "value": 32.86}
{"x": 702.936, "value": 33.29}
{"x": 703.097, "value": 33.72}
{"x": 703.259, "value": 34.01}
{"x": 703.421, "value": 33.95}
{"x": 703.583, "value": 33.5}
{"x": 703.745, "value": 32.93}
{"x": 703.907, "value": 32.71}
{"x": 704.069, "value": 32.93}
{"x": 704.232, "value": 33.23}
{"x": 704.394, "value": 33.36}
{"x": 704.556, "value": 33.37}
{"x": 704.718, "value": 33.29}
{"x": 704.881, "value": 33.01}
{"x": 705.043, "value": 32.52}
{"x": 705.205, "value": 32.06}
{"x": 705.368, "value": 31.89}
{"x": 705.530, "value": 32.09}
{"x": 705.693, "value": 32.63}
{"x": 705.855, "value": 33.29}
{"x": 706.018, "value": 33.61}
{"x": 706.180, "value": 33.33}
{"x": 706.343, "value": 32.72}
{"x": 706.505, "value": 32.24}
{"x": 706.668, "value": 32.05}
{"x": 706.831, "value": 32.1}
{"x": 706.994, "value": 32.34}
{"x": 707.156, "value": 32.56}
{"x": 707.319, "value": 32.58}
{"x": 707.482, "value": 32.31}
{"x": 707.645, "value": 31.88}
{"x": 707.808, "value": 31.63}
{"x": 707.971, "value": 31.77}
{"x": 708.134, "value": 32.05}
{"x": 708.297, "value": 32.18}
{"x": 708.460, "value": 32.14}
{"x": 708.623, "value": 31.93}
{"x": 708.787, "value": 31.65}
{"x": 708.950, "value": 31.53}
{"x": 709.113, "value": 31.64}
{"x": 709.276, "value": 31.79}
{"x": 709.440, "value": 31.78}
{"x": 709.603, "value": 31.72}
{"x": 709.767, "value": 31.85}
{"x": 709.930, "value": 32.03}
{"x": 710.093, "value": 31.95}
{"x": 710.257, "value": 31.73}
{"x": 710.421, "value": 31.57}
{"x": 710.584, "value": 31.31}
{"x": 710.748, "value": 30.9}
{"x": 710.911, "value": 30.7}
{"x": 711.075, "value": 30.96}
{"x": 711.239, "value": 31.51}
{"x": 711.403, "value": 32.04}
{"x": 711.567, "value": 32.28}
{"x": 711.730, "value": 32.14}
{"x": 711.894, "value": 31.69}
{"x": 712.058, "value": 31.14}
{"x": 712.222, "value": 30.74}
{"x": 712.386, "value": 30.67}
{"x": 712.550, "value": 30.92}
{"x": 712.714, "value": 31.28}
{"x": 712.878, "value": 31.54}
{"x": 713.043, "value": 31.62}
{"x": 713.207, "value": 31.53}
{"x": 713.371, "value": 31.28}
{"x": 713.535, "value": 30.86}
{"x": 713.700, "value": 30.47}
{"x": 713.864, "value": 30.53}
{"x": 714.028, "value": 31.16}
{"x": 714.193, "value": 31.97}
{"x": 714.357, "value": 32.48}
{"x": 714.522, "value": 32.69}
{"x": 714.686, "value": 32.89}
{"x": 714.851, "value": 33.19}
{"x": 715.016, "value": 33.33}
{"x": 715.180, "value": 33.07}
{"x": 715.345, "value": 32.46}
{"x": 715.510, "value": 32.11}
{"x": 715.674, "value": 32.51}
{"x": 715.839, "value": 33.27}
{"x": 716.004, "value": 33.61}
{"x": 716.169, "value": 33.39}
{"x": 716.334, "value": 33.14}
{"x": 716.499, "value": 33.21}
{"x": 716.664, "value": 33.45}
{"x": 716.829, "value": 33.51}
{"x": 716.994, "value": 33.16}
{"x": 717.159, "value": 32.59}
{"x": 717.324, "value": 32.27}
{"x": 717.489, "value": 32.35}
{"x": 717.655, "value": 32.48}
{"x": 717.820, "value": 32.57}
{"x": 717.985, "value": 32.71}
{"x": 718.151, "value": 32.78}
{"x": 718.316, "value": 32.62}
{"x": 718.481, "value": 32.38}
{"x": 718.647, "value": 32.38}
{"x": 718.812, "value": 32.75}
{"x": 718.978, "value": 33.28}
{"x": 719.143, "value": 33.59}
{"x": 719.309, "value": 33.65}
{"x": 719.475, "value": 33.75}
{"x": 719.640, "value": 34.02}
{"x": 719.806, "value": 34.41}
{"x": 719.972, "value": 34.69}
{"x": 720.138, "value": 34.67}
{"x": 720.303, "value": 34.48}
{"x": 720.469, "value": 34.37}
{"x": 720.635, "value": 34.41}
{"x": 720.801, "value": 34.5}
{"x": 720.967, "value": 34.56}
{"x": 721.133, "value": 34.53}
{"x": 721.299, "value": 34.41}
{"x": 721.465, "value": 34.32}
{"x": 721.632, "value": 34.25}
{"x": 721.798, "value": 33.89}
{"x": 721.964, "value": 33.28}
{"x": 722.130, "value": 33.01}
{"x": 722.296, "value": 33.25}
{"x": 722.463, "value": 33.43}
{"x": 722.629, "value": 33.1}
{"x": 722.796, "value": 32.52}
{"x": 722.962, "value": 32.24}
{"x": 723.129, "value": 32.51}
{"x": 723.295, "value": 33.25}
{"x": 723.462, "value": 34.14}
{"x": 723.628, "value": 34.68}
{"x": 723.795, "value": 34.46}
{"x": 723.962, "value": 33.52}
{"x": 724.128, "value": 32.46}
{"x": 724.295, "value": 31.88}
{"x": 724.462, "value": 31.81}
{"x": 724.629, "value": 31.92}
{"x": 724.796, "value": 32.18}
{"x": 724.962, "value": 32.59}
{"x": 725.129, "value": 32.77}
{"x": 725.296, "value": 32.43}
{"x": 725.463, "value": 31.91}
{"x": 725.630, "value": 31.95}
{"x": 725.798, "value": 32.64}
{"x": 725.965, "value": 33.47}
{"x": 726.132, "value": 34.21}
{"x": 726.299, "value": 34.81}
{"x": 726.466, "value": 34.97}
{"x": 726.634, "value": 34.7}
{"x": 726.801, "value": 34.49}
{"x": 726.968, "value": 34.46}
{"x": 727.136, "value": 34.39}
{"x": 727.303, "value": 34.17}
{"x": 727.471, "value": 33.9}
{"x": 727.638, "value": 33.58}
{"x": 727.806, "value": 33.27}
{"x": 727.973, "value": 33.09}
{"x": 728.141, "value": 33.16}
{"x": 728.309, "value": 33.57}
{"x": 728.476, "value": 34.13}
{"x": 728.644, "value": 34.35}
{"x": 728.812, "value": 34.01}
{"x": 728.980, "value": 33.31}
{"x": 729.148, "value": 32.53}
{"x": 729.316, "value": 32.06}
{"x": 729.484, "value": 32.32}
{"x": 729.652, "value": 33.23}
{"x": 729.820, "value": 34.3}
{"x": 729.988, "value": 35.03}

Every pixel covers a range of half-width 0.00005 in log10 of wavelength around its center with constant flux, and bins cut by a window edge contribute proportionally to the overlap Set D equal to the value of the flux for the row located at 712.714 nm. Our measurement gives 31.28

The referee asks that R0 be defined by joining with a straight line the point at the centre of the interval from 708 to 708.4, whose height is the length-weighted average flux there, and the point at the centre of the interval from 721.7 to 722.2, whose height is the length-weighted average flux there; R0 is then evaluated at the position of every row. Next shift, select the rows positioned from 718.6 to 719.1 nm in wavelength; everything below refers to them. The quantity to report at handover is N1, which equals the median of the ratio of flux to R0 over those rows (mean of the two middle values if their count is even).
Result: 0.988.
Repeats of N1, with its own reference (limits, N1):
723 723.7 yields 1.002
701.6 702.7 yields 0.984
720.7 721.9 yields 1.030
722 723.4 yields 0.986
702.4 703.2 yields 1.042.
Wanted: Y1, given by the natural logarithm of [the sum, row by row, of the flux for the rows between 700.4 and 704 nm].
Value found 6.57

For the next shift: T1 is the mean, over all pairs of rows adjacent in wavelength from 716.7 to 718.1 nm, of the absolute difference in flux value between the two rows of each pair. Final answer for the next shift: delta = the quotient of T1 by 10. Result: 0.02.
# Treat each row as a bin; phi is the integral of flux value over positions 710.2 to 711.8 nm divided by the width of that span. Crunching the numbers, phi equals 31.5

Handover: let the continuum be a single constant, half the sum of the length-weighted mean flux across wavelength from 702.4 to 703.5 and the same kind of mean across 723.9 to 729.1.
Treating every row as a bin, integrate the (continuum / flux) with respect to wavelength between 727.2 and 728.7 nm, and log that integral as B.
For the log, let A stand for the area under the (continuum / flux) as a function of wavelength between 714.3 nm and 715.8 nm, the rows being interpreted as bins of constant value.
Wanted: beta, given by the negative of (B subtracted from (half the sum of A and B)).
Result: -0.021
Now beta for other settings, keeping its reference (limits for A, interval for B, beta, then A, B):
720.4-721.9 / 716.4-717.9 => 0.033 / 1.45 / 1.52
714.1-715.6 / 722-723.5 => -0.008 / 1.53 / 1.51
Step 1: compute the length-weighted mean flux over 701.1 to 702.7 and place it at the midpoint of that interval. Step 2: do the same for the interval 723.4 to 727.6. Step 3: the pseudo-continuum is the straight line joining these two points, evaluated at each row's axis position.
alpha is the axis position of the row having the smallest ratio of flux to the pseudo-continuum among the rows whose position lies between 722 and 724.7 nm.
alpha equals 724.462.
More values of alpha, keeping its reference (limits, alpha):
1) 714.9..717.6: 717.324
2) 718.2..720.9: 718.647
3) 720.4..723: 722.962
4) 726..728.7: 727.973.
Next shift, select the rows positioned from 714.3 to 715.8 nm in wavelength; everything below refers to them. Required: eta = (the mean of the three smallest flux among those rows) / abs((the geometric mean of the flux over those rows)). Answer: 0.988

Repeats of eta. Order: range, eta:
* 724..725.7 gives 0.990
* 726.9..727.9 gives 0.989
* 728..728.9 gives 0.992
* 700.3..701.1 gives 0.990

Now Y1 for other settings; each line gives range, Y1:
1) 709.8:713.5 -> 6.54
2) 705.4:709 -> 6.57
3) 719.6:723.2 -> 6.61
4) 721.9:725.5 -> 6.58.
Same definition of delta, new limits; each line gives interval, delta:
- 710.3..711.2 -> 0.03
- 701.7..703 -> 0.04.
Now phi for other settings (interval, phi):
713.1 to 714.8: 31.6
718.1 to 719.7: 33.1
